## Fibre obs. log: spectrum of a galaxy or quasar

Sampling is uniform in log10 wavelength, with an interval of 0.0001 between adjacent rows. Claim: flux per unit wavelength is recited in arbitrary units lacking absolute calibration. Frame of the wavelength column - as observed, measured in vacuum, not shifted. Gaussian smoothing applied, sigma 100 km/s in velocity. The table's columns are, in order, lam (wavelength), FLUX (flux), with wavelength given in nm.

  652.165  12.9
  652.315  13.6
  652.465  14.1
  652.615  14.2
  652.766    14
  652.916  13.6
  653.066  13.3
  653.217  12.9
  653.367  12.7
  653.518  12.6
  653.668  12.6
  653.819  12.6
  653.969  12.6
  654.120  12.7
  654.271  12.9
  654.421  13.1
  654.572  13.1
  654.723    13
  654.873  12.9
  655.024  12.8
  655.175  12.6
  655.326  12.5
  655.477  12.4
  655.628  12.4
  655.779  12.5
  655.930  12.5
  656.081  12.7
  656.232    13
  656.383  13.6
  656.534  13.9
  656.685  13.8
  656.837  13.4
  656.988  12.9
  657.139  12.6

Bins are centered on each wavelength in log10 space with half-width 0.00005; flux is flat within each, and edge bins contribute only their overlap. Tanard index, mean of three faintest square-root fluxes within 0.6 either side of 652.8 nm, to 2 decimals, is 3.60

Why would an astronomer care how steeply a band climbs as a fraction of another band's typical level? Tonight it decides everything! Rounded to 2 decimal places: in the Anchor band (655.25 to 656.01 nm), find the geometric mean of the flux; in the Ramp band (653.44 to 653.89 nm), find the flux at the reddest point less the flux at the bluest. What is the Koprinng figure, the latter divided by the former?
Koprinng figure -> 0.00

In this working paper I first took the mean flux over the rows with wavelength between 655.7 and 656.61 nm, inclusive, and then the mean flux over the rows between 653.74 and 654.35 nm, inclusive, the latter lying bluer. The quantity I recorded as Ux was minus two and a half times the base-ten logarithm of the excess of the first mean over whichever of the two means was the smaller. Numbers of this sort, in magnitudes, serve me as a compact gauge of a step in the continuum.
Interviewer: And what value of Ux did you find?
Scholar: 1.2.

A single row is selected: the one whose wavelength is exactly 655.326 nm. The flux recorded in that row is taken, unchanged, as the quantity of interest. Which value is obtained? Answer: 12.5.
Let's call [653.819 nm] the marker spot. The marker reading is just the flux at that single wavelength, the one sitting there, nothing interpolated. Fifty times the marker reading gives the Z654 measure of 630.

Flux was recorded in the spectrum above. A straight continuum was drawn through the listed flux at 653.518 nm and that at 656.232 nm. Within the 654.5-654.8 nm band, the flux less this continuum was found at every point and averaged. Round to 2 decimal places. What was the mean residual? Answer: 0.28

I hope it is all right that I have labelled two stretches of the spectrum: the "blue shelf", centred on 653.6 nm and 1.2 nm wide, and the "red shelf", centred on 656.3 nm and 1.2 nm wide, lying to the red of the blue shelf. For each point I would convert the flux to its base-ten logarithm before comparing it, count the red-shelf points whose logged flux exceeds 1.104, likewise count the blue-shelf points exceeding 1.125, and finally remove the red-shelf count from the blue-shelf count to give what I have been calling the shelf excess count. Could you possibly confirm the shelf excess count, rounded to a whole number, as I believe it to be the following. -5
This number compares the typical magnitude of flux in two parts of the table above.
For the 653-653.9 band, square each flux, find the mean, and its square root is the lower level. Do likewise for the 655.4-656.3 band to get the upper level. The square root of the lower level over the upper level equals 1.01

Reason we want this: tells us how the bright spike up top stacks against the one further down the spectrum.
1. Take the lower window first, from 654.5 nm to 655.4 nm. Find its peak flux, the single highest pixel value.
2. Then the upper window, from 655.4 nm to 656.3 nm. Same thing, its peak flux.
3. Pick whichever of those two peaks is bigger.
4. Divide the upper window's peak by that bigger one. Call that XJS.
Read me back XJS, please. 0.99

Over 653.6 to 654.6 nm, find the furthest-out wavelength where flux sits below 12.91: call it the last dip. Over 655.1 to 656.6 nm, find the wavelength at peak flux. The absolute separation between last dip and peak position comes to 2.26 nm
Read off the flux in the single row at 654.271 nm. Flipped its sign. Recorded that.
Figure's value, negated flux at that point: -12.9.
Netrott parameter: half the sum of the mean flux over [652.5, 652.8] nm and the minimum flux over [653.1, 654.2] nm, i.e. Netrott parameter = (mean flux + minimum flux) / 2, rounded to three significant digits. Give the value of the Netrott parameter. 13.3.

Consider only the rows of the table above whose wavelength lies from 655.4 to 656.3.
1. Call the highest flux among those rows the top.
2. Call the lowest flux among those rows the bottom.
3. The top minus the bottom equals 0.60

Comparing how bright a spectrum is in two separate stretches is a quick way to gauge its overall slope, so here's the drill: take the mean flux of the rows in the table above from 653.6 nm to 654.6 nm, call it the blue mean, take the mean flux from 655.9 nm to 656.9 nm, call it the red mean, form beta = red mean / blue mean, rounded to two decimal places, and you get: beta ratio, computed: 1.04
